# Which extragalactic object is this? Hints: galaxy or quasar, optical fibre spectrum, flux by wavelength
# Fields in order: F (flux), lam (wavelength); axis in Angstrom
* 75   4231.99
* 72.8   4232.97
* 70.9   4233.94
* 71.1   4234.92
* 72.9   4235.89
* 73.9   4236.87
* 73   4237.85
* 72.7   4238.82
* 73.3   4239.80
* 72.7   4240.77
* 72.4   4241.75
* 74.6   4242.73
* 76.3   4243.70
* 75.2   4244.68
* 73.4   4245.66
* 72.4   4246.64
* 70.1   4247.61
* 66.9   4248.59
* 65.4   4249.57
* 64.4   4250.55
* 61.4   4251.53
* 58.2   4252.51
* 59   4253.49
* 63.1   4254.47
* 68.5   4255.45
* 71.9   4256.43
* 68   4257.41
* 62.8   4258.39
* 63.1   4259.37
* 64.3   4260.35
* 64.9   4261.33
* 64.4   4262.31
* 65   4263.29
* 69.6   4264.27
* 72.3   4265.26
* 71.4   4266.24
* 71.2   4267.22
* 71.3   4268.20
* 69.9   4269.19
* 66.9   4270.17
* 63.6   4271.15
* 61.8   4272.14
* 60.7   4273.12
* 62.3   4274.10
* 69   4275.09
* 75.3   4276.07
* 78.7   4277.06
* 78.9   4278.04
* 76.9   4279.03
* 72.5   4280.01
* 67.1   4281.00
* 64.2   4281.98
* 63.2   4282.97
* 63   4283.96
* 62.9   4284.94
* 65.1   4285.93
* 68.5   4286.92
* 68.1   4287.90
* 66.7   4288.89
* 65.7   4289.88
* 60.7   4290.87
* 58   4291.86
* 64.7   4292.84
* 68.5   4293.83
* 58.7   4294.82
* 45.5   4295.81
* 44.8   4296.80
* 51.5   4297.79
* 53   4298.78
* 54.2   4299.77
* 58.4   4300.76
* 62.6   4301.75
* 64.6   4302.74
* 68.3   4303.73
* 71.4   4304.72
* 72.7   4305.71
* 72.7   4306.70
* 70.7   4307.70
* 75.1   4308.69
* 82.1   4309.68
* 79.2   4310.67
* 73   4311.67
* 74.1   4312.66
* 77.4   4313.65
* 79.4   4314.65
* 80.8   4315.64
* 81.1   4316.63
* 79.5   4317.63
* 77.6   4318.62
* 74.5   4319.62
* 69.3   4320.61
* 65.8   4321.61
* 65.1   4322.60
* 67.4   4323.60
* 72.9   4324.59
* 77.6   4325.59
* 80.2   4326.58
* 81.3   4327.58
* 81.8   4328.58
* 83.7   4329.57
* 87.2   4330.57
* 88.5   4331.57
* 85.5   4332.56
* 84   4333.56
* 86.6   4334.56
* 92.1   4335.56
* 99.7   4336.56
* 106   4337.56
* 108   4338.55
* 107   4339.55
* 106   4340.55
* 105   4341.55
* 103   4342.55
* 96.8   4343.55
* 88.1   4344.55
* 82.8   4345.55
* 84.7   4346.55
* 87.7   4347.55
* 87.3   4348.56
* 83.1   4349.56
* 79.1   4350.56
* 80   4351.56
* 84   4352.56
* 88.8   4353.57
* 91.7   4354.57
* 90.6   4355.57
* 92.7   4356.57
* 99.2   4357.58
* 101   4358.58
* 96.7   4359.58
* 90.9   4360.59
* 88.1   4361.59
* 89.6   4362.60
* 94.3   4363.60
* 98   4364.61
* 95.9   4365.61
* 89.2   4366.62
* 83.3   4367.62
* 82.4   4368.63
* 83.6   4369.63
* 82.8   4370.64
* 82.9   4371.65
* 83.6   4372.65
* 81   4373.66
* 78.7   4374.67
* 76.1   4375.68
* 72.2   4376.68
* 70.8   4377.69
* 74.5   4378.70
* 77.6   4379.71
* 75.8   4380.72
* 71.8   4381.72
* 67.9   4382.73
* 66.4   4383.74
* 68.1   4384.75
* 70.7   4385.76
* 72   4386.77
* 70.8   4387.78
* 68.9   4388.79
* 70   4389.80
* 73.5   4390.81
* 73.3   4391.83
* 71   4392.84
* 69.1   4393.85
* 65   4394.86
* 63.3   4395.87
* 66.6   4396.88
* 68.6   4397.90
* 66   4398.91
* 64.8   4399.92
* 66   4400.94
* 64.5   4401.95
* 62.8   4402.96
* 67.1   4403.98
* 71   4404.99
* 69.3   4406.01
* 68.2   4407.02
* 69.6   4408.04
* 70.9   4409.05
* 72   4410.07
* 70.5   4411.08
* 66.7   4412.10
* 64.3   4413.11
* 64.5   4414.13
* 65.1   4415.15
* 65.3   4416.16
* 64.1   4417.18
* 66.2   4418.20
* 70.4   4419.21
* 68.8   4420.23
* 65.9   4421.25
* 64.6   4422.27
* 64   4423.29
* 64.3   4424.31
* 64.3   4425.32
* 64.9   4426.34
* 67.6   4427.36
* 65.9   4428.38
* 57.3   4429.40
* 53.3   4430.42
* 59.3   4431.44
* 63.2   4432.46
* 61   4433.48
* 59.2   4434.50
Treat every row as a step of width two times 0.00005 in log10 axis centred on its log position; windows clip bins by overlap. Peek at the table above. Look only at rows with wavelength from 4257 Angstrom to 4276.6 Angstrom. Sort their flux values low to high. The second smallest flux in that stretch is 61.8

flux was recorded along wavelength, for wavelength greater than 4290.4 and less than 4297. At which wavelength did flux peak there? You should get 4293.83 Angstrom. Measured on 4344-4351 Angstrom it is 4344.55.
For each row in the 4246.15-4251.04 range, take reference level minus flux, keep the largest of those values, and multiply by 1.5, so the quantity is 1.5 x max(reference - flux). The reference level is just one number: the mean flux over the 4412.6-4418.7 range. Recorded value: 1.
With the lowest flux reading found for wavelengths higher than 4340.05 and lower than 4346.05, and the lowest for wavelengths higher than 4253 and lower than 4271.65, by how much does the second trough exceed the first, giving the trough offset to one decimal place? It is -23.8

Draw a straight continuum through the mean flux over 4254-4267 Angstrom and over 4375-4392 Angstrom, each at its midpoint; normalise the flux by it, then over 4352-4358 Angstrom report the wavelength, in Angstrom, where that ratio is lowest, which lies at 4352.56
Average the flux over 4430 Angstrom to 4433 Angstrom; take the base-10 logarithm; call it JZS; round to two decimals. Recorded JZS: 1.77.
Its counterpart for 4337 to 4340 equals 2.03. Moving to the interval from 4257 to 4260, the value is 1.81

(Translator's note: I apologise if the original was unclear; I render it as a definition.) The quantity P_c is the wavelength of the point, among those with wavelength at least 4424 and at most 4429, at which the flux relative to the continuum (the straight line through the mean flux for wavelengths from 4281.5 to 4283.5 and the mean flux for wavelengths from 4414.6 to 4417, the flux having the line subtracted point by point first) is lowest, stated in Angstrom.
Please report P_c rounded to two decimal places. 4425.32 Angstrom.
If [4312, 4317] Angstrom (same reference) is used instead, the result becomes 4312.66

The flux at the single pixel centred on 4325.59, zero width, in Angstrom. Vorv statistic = 77.6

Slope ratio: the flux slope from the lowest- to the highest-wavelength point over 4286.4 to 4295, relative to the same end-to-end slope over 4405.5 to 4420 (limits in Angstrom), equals -15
